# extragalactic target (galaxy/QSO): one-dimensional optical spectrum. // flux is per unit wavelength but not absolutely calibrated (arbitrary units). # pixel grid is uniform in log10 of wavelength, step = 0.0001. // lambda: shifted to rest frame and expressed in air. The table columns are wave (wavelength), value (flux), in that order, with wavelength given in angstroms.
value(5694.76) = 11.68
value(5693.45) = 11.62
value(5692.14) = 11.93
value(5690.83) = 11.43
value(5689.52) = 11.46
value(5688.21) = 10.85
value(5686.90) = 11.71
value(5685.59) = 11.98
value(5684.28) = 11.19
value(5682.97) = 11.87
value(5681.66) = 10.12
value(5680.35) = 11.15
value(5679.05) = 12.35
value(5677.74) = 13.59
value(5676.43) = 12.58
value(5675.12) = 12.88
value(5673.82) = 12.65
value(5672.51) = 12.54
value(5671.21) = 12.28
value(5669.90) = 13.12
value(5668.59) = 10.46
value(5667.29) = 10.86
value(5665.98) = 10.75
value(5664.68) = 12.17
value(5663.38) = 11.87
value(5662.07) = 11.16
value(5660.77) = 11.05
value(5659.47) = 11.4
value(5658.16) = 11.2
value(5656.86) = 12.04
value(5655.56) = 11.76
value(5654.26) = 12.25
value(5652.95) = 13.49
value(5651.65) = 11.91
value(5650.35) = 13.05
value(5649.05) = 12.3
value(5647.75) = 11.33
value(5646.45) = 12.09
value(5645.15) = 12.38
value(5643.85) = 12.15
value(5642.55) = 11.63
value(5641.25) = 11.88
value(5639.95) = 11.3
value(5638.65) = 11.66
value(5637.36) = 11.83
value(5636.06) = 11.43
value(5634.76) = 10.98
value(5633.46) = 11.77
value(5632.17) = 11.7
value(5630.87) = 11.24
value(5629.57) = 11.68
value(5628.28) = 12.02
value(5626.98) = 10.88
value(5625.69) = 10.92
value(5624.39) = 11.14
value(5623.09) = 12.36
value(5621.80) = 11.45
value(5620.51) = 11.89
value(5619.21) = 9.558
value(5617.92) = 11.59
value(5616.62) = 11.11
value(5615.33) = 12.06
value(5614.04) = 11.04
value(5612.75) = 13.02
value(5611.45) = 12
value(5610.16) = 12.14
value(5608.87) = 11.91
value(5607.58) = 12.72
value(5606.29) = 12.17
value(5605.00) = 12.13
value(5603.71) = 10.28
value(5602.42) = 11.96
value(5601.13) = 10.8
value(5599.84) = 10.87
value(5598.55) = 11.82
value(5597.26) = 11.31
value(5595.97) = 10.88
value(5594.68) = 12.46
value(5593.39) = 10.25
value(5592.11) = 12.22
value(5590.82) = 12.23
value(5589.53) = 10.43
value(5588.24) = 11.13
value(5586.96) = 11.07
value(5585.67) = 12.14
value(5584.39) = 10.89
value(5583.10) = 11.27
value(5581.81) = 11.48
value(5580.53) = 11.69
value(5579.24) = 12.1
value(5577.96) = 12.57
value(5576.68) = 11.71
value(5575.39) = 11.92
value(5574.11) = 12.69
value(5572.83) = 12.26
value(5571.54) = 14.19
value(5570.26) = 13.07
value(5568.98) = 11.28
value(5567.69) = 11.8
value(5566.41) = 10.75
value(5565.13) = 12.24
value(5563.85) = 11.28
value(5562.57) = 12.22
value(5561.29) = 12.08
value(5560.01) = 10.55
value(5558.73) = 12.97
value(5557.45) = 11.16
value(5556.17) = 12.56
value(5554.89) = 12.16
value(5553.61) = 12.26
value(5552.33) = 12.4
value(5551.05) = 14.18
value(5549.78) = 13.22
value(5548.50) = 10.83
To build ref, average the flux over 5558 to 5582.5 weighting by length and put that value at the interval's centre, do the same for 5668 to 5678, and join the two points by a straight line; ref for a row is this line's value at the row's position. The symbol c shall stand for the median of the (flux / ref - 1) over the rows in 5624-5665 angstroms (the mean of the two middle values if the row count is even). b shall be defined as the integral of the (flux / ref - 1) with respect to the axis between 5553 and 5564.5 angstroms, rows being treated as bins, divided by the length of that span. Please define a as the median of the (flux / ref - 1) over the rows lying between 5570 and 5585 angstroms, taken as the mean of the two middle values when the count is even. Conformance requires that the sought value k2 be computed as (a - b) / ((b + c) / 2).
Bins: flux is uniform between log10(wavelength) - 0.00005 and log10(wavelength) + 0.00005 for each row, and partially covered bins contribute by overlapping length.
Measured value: 0.0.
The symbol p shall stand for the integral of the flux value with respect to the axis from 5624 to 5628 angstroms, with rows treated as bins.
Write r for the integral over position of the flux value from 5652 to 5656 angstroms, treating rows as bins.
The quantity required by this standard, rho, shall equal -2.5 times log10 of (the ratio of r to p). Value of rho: -0.13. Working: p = 44.2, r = 50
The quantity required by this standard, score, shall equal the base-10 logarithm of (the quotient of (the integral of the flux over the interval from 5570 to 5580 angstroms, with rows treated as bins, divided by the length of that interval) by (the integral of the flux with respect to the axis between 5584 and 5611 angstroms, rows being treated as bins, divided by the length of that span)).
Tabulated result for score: 0.036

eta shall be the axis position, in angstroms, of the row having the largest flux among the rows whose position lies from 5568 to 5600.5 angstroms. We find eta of 5571.54 angstroms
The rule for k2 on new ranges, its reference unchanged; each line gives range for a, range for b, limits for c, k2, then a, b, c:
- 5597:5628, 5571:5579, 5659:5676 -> 19.8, -0.04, 0.04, -0.0454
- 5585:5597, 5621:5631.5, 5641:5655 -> 0.4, -0.08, -0.07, -0.0164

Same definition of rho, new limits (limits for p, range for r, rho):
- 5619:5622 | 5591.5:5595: -0.21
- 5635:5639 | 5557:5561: 0.00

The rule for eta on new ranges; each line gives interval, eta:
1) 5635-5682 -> 5677.74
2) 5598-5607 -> 5606.29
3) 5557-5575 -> 5571.54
